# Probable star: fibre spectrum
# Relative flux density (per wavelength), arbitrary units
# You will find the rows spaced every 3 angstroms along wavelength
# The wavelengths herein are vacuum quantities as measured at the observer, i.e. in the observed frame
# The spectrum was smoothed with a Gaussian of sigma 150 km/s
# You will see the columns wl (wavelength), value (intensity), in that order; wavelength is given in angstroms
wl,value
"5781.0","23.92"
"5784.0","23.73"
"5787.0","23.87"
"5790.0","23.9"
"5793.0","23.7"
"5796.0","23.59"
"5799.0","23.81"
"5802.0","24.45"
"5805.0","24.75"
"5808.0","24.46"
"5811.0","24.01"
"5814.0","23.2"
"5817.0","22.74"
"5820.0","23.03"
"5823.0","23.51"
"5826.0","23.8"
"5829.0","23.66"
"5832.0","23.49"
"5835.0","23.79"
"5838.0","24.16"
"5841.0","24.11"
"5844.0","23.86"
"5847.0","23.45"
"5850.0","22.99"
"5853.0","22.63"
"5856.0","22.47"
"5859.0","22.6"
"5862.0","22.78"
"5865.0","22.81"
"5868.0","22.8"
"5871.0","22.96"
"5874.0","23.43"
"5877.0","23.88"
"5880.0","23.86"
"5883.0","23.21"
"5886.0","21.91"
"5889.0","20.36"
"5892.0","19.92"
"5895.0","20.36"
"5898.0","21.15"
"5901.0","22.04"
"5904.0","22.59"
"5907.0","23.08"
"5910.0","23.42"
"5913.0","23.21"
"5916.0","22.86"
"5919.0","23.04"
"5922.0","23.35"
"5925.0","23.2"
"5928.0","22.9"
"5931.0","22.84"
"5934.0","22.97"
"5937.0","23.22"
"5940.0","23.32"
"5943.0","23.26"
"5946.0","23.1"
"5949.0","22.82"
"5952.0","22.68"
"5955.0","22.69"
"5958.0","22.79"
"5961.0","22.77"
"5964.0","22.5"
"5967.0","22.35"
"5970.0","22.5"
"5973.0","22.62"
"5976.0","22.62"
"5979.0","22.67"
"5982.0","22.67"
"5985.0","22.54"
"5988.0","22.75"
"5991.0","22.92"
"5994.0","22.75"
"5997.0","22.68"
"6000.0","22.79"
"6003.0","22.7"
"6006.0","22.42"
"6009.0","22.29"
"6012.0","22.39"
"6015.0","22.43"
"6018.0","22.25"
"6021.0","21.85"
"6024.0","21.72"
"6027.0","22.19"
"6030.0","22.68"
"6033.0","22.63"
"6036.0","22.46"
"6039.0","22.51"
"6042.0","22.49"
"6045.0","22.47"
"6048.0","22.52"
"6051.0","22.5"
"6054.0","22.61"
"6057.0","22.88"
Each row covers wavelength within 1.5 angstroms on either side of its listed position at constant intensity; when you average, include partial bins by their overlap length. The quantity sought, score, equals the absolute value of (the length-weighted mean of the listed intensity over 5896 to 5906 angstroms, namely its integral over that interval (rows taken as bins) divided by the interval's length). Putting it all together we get 21.9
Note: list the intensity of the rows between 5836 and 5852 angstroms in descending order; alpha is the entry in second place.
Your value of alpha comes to 24.11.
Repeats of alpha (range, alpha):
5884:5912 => 23.08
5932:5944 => 23.26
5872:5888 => 23.86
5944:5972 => 22.82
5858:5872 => 22.81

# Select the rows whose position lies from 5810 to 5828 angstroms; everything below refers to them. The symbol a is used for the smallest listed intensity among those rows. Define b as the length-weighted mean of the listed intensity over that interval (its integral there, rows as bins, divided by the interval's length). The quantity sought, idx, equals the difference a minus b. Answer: -0.632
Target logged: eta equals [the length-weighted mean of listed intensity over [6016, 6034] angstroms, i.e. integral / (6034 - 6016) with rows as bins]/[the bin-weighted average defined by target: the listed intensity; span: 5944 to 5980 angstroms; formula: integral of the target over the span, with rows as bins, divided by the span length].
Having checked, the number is 0.98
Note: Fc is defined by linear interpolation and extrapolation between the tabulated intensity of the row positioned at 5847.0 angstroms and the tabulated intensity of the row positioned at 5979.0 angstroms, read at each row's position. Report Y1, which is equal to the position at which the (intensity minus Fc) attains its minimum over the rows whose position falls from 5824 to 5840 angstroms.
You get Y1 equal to 5832.0 angstroms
